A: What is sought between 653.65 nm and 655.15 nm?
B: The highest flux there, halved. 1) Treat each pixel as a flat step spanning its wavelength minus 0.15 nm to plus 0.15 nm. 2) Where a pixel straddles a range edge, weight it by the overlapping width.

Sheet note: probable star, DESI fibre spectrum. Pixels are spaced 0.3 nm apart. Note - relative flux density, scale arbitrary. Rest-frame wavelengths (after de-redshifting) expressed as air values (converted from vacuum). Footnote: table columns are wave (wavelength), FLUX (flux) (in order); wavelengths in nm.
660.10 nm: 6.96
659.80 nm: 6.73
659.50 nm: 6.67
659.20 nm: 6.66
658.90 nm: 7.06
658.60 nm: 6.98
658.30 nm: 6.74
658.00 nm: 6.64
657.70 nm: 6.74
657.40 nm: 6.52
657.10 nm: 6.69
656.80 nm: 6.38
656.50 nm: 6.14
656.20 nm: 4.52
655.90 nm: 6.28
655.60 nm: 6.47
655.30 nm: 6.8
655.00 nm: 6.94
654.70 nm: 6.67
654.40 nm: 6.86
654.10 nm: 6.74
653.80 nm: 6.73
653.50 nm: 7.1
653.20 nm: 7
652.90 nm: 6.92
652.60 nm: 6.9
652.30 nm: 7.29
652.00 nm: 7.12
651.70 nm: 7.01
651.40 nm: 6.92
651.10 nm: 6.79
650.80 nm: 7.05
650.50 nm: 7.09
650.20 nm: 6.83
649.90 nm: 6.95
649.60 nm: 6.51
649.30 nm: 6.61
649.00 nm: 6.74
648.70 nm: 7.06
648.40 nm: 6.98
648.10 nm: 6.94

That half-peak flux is 3.47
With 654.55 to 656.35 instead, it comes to 3.47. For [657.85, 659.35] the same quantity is 3.53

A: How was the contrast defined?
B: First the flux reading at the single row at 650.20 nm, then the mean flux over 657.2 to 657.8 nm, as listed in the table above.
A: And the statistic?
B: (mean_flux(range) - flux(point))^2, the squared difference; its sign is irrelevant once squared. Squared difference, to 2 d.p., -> 0.04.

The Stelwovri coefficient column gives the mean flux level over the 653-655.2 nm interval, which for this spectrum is 6.86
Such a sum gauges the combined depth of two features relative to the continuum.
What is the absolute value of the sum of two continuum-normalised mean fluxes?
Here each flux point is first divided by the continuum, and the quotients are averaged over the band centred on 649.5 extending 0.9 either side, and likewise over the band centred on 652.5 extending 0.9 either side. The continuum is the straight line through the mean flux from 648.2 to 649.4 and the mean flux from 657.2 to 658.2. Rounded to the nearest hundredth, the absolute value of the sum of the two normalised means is 2.03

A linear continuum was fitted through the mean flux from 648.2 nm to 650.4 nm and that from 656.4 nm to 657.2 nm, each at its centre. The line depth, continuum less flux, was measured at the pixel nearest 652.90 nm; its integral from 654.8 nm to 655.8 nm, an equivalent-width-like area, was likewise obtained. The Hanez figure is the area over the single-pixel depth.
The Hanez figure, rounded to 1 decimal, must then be 0.7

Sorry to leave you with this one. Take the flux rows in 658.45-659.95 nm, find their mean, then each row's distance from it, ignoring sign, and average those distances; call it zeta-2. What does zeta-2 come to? 0.16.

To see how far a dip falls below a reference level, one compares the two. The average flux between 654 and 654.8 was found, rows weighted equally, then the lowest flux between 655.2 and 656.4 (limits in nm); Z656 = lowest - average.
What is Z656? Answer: -2.2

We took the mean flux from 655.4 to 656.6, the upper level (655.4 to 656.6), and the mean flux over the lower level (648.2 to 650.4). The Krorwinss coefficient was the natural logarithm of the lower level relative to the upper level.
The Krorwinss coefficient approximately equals 0.15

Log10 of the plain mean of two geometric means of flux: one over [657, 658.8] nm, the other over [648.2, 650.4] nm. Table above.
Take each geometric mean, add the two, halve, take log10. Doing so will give 0.830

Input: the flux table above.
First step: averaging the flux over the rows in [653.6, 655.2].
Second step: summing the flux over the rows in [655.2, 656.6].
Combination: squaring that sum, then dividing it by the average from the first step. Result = 134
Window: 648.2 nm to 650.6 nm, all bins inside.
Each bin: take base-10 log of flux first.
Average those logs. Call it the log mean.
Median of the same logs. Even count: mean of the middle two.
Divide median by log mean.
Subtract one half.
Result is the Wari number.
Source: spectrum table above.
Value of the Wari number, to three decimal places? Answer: 0.504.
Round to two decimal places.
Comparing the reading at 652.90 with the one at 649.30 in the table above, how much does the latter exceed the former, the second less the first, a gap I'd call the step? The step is -0.31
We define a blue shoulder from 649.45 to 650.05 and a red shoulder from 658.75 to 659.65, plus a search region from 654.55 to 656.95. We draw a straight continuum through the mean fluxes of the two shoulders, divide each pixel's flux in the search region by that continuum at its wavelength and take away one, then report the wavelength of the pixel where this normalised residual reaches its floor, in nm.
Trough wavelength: 656.20 nm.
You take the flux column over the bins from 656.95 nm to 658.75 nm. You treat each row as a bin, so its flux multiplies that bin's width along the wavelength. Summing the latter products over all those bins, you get 12.1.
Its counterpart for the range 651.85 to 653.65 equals 12.7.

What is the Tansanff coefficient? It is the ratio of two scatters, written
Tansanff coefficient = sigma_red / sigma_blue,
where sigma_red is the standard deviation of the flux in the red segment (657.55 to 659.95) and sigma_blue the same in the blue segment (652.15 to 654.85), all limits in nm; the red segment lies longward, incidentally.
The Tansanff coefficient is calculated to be 0.79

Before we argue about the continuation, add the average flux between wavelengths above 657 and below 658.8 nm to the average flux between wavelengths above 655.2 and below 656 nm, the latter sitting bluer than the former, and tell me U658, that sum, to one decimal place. 13.2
